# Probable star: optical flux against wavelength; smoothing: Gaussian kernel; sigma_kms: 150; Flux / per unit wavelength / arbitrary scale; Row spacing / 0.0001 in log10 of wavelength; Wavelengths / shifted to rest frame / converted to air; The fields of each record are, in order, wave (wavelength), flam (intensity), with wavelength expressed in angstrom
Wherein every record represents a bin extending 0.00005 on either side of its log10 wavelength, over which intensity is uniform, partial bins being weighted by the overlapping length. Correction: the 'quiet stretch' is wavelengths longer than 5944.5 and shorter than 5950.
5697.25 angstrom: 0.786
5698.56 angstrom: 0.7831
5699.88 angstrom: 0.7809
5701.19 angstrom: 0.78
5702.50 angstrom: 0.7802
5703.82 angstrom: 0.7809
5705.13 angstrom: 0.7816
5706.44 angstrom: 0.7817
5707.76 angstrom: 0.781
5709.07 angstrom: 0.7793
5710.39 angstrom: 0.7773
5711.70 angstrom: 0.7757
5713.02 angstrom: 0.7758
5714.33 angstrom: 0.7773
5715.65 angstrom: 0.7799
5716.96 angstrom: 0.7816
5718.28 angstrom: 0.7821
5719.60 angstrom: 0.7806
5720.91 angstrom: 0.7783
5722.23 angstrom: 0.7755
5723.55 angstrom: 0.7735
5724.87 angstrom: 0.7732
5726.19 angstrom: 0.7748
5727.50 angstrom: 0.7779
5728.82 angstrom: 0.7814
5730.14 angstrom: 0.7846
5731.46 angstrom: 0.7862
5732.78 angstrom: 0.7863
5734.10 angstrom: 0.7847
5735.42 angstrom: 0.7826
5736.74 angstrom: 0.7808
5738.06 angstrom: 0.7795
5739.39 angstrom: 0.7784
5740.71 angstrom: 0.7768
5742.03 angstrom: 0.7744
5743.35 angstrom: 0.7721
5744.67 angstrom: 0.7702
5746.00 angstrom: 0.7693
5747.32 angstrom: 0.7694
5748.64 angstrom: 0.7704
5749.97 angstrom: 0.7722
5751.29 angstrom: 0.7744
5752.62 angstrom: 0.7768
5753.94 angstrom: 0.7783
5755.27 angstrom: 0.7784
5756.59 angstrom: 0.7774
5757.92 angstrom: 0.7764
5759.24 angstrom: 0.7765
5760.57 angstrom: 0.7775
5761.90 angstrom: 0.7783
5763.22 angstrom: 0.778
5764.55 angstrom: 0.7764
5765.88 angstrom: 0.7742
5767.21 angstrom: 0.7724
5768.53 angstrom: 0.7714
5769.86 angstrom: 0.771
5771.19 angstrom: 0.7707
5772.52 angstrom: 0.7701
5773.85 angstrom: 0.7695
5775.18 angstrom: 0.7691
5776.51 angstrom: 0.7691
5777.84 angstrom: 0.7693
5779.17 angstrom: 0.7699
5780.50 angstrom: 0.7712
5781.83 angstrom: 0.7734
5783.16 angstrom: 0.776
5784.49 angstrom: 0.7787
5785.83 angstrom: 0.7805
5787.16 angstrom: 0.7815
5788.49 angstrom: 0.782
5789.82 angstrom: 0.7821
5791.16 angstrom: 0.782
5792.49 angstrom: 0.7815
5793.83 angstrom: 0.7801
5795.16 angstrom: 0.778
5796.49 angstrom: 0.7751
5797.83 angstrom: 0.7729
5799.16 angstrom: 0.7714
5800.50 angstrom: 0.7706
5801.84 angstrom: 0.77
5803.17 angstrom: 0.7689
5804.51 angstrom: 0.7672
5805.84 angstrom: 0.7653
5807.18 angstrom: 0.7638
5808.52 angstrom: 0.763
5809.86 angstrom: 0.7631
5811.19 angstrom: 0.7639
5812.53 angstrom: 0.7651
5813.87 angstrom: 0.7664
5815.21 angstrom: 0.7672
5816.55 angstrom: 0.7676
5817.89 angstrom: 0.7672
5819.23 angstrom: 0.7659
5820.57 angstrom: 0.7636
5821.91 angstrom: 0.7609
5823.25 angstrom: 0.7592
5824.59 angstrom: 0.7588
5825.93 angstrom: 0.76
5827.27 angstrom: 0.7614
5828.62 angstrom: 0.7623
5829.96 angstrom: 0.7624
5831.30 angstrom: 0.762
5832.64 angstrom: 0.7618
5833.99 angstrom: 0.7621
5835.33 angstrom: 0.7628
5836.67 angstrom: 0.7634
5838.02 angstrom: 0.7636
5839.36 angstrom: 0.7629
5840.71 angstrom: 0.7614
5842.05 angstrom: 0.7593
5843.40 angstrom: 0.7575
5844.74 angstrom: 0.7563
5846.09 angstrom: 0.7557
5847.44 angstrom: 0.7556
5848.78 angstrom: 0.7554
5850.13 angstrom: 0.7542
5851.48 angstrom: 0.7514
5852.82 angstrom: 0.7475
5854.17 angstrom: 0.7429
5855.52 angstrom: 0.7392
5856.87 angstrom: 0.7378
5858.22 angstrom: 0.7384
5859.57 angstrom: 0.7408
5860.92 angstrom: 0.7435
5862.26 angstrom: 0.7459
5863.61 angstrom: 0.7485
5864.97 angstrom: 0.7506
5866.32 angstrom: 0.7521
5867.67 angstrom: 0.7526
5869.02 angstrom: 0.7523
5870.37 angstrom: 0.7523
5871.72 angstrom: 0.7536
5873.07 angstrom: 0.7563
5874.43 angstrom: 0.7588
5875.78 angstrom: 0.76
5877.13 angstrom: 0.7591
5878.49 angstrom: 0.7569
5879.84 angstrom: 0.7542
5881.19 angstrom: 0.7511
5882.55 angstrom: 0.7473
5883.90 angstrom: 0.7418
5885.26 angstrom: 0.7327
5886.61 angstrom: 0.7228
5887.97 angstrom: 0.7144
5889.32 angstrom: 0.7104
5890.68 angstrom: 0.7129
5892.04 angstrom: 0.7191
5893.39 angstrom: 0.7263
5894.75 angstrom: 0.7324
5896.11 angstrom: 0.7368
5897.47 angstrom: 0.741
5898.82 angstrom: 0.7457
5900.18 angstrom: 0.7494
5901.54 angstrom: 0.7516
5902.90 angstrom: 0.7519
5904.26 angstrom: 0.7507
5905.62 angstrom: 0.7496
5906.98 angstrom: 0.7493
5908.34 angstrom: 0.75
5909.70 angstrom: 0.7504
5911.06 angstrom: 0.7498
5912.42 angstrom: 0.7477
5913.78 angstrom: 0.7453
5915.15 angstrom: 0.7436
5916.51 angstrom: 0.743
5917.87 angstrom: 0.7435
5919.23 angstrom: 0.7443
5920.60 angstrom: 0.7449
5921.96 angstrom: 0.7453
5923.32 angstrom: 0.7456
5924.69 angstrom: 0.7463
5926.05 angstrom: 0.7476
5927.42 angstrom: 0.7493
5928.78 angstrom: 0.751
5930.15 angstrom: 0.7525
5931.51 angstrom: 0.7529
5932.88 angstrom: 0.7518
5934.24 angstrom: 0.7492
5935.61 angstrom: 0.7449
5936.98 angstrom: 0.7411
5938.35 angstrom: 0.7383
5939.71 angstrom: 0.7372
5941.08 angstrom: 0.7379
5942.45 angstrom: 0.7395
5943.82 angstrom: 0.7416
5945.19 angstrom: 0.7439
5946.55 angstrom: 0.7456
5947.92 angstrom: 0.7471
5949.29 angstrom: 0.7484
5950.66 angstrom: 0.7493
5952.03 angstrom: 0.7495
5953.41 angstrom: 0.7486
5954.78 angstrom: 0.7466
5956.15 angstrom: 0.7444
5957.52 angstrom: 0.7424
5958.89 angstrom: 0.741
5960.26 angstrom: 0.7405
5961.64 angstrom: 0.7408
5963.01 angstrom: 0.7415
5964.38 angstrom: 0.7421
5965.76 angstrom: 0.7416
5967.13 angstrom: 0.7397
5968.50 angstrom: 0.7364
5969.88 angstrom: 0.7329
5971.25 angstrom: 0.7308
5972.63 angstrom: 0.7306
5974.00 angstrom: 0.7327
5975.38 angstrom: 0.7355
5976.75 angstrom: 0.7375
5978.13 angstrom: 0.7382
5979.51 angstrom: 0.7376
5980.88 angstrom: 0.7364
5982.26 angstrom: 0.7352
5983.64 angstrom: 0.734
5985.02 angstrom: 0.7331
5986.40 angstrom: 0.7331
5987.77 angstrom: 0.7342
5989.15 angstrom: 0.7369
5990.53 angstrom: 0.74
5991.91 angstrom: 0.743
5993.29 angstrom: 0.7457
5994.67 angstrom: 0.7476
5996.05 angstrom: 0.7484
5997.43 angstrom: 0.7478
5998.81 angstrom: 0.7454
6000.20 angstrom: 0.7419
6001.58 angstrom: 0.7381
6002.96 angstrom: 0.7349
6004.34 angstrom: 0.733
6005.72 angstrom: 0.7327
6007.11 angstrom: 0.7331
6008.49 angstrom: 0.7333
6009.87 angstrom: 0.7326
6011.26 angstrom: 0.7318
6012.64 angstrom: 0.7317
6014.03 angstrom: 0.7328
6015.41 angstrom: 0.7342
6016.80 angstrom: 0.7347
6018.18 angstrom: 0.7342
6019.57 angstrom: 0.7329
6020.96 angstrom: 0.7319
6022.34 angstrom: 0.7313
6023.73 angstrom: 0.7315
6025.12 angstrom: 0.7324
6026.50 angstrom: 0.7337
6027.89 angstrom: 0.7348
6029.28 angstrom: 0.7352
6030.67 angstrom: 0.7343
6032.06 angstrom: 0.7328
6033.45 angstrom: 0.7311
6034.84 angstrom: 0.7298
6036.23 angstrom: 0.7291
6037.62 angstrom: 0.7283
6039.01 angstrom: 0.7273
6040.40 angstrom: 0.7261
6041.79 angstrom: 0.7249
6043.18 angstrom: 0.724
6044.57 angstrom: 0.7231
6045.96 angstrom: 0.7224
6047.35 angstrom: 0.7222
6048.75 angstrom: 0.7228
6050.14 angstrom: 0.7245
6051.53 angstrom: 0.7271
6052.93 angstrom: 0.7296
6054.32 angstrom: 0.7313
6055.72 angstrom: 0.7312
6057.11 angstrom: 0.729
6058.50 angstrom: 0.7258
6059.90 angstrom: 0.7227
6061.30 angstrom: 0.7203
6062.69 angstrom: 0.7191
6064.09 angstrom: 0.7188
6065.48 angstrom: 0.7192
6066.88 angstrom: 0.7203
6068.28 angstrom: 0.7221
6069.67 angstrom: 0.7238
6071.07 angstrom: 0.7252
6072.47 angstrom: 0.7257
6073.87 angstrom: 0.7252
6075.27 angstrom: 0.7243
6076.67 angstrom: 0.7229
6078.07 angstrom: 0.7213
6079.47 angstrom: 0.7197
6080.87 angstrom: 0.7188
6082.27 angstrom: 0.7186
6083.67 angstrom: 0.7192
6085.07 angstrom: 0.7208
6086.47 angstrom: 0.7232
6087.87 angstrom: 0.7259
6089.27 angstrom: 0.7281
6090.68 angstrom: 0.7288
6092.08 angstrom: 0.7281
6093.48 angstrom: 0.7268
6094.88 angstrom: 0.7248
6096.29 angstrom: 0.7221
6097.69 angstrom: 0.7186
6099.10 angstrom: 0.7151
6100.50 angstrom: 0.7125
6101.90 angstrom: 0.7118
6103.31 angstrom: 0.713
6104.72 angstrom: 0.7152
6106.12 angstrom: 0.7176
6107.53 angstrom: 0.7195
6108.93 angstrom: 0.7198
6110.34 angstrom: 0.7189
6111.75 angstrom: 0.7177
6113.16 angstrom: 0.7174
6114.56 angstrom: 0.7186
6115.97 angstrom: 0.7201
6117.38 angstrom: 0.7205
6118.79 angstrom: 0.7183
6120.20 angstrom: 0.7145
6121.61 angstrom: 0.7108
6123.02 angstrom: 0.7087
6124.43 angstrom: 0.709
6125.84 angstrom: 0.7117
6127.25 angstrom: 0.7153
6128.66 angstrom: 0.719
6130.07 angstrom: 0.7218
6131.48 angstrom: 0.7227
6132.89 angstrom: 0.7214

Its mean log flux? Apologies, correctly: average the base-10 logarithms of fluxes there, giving -0.127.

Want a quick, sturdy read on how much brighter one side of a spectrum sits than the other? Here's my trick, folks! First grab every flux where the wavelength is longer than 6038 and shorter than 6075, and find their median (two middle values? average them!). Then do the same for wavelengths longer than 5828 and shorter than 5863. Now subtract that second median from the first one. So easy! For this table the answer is -0.032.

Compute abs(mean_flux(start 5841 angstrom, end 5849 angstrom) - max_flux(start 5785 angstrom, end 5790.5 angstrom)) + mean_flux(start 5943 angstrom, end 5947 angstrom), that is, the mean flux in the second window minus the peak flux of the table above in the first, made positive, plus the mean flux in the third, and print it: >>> 0.769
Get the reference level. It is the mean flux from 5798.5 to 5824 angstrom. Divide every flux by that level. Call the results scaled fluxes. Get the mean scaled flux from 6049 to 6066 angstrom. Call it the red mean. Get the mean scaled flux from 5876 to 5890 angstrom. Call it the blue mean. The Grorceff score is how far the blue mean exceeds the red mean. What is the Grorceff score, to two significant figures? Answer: 0.019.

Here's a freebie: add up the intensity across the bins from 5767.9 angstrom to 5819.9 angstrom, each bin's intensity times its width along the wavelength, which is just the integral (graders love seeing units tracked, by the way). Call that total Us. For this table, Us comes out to 40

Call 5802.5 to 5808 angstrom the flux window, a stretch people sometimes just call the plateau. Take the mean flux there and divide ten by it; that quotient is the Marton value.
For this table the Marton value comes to 13.0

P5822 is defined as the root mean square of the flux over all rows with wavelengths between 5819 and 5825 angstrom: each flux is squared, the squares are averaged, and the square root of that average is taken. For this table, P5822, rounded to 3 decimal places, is 0.762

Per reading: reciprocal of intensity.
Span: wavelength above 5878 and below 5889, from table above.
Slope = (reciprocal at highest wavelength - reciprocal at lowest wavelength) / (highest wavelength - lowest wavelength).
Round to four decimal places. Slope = 0.0083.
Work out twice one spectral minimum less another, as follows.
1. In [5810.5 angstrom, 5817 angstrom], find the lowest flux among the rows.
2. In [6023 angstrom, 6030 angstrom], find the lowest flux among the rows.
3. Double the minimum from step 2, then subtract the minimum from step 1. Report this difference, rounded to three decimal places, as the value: 0.699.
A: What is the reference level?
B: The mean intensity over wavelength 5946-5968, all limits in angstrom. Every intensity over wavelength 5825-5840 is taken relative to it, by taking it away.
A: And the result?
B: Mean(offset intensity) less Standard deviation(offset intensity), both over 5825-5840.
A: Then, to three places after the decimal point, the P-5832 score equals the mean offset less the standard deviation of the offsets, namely 0.017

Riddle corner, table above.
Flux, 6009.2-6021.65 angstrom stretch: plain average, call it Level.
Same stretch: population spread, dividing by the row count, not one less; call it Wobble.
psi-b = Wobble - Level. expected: -0.732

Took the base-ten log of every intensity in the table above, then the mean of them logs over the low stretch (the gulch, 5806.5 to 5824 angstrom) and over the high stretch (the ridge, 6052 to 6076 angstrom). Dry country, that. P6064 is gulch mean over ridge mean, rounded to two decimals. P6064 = 0.83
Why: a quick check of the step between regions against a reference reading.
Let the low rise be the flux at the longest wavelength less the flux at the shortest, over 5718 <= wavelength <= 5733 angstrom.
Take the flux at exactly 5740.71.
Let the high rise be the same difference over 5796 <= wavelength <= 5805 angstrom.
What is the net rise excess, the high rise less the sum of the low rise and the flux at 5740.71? -0.789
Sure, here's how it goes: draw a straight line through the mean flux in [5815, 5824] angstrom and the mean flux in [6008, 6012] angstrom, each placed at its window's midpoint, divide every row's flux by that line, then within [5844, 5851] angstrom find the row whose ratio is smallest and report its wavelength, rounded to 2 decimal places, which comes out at 5850.13 angstrom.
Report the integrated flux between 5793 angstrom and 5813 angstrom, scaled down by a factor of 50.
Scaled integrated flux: 0.308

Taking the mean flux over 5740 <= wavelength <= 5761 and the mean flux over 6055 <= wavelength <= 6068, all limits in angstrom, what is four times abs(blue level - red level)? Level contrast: 0.21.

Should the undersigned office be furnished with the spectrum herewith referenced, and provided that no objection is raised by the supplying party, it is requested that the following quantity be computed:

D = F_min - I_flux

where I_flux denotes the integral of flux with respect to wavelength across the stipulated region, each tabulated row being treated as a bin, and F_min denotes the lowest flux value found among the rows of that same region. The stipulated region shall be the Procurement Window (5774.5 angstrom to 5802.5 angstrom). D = -20.9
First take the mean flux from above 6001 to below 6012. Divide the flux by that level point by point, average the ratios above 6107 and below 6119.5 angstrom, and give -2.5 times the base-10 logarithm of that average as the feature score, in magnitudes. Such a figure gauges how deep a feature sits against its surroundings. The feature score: 0.022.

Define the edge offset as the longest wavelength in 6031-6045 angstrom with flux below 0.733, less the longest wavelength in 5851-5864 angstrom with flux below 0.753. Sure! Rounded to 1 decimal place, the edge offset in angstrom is 181.0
